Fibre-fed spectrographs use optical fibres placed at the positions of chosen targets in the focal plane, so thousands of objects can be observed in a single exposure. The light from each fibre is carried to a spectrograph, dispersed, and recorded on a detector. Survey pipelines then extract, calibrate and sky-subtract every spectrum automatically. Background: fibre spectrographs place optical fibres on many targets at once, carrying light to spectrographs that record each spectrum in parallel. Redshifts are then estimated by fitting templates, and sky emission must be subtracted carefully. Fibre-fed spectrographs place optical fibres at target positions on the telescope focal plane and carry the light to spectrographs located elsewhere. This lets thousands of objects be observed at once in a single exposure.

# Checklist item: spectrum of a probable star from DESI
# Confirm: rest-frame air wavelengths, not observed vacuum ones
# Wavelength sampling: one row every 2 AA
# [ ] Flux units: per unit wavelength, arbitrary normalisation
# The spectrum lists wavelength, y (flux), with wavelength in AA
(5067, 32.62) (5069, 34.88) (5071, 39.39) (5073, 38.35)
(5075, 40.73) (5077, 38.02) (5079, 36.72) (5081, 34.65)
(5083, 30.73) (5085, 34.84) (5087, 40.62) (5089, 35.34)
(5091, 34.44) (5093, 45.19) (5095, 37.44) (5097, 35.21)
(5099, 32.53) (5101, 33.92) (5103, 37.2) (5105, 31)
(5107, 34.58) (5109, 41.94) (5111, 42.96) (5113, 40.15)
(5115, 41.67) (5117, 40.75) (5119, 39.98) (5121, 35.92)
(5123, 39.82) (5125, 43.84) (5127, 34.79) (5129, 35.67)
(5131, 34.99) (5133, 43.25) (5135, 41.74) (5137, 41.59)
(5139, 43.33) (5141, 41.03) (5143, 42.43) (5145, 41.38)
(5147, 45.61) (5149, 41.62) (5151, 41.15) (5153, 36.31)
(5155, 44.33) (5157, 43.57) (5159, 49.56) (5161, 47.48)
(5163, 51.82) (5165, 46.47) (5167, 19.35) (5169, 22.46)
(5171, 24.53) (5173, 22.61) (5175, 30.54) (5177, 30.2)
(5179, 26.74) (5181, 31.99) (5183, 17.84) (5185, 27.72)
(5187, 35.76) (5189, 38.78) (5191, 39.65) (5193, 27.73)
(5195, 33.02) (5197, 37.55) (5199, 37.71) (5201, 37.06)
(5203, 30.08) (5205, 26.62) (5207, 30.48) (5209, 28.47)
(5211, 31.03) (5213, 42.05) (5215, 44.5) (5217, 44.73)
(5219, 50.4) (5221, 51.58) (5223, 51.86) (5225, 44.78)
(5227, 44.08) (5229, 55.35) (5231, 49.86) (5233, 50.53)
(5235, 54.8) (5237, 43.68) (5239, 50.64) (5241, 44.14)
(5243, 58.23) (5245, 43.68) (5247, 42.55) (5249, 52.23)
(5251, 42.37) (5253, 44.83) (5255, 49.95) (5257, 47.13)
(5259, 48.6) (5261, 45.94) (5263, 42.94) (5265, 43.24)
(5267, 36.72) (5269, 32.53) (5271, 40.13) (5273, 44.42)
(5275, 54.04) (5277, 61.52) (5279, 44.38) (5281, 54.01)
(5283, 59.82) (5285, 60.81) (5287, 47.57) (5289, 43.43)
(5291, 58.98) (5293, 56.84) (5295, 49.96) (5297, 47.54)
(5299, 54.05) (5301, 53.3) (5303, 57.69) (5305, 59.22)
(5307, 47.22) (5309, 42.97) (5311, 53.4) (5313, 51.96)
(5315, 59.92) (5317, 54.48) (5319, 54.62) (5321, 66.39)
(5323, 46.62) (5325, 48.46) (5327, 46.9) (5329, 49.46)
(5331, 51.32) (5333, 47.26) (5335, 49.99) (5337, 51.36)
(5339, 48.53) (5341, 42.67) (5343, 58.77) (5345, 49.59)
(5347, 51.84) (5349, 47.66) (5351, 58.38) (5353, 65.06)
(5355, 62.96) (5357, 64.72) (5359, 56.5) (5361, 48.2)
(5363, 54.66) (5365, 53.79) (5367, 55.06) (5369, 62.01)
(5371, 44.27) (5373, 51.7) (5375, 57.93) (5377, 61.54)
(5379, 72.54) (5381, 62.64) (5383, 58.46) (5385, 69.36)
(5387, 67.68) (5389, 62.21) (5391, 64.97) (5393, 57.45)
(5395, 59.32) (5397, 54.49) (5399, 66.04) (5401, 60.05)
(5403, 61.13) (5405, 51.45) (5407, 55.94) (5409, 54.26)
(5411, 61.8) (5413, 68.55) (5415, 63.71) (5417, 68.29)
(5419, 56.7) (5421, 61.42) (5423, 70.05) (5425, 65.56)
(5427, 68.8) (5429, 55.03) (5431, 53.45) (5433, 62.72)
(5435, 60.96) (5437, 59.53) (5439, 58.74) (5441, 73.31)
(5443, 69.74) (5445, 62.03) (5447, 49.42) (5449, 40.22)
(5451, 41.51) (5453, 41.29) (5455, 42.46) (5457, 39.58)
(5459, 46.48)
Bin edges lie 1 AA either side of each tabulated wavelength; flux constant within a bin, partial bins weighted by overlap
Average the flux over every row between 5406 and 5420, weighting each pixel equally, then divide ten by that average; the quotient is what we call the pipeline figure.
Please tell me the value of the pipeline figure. 0.16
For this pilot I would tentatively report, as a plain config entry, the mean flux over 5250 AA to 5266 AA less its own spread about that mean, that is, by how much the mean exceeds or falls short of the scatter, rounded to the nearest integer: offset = 43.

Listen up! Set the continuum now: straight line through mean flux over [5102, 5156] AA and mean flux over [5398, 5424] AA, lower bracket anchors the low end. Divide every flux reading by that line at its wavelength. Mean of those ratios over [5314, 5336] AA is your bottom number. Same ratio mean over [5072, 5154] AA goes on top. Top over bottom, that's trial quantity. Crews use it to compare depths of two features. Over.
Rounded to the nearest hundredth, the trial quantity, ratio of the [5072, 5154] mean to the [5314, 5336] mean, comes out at 1.05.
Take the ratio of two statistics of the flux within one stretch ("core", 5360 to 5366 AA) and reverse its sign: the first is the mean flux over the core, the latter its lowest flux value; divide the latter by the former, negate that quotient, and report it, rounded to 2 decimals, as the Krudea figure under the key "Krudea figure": -0.92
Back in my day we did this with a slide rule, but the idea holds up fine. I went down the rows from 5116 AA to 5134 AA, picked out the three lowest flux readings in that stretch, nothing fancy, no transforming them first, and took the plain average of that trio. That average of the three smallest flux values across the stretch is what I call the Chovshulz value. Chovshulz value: 35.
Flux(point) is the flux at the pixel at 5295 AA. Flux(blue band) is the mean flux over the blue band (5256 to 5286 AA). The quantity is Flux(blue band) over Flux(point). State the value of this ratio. 1.0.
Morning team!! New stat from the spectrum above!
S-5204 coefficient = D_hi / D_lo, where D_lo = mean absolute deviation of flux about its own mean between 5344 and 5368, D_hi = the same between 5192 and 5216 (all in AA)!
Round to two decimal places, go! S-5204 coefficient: 1.02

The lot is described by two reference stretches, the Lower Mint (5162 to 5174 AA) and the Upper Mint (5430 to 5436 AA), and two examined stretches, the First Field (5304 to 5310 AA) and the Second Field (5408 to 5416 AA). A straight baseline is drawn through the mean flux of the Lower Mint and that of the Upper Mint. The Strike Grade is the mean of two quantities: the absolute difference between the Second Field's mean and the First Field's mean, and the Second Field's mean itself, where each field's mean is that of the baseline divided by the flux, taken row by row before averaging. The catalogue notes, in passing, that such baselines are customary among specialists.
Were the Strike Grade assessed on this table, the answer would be 0.468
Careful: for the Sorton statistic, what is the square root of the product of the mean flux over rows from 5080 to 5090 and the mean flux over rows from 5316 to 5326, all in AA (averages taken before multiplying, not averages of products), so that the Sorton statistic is 44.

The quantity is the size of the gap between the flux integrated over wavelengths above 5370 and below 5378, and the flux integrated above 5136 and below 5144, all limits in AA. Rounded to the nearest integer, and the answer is 94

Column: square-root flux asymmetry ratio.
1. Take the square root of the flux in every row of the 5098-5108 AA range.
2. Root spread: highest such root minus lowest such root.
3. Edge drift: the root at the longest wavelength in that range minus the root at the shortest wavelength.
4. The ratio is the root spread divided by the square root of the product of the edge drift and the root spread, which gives 1.7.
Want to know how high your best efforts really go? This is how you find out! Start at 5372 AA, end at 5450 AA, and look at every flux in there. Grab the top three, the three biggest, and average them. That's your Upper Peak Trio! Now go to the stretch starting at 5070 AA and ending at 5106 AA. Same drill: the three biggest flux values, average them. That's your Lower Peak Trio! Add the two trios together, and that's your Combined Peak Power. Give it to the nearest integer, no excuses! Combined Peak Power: 114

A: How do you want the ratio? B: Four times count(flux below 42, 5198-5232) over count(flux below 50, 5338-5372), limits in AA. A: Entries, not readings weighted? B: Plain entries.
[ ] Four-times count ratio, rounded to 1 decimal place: 4.7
